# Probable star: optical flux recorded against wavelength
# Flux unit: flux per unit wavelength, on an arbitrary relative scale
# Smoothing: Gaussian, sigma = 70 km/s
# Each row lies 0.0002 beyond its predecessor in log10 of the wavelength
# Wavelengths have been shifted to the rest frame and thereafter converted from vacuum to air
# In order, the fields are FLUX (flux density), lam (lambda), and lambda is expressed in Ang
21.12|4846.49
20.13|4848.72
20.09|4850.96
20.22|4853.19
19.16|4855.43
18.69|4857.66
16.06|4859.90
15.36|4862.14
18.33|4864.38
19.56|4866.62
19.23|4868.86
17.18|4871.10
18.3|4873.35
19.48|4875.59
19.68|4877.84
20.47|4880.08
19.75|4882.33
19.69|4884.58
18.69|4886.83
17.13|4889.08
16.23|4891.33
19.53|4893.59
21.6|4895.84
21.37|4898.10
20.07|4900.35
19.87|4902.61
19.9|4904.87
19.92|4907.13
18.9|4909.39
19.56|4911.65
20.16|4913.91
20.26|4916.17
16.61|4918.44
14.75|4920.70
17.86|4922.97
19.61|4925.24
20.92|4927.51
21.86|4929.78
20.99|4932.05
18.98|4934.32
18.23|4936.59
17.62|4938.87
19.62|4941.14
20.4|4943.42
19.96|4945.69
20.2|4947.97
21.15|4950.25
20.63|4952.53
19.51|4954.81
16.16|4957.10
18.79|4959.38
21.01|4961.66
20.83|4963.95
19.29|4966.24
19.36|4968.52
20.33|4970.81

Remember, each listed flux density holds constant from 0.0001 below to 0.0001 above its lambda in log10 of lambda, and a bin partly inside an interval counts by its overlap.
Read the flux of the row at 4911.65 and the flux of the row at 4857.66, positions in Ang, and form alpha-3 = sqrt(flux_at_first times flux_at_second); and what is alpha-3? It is 19.1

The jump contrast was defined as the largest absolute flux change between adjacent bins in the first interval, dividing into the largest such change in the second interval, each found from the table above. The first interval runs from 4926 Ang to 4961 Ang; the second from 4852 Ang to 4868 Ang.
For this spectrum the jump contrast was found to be 0.89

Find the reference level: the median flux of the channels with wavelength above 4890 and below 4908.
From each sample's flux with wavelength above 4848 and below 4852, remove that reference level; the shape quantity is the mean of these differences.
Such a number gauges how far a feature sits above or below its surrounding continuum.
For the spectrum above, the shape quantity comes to 0.2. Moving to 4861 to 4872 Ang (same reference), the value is -2.0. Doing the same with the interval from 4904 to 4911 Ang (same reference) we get -0.3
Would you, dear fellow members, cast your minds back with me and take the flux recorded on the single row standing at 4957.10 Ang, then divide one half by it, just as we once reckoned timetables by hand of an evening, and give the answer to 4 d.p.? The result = 0.0309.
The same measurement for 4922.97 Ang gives 0.0280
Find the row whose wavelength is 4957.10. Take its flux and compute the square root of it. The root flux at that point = 4.0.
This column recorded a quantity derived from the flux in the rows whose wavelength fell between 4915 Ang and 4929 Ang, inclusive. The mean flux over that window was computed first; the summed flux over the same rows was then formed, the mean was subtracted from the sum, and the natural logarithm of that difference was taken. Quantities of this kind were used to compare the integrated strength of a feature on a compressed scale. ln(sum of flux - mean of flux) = 4.52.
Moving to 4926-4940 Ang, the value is 4.59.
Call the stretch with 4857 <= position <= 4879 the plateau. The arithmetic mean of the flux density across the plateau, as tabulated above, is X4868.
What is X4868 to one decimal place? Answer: 18.2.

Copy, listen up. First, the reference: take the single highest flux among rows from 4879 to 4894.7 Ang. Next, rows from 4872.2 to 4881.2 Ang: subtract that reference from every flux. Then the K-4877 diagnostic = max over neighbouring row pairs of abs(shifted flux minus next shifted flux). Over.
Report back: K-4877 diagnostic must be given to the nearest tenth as 1.2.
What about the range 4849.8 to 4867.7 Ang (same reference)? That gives 3.0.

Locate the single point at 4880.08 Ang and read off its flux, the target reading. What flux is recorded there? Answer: 20.47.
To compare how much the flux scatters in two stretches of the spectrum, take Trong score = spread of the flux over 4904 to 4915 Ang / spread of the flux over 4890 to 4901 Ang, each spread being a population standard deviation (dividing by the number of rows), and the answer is 0.23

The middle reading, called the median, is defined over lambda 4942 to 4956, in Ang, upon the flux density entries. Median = 20.3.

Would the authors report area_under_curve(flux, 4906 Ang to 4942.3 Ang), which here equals 694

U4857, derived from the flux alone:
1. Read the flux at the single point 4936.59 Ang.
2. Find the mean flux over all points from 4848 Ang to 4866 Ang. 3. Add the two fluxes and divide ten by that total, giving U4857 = 0.272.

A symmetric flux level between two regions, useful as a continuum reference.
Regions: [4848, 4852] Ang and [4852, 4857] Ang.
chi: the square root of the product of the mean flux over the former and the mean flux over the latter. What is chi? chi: 19.9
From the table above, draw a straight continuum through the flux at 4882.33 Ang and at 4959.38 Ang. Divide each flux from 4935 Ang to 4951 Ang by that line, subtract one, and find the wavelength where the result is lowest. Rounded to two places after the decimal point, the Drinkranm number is 4938.87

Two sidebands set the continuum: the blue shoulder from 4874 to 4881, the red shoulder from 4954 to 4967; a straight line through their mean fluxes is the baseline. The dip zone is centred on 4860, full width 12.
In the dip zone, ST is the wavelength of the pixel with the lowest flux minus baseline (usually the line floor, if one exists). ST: 4862.14 Ang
